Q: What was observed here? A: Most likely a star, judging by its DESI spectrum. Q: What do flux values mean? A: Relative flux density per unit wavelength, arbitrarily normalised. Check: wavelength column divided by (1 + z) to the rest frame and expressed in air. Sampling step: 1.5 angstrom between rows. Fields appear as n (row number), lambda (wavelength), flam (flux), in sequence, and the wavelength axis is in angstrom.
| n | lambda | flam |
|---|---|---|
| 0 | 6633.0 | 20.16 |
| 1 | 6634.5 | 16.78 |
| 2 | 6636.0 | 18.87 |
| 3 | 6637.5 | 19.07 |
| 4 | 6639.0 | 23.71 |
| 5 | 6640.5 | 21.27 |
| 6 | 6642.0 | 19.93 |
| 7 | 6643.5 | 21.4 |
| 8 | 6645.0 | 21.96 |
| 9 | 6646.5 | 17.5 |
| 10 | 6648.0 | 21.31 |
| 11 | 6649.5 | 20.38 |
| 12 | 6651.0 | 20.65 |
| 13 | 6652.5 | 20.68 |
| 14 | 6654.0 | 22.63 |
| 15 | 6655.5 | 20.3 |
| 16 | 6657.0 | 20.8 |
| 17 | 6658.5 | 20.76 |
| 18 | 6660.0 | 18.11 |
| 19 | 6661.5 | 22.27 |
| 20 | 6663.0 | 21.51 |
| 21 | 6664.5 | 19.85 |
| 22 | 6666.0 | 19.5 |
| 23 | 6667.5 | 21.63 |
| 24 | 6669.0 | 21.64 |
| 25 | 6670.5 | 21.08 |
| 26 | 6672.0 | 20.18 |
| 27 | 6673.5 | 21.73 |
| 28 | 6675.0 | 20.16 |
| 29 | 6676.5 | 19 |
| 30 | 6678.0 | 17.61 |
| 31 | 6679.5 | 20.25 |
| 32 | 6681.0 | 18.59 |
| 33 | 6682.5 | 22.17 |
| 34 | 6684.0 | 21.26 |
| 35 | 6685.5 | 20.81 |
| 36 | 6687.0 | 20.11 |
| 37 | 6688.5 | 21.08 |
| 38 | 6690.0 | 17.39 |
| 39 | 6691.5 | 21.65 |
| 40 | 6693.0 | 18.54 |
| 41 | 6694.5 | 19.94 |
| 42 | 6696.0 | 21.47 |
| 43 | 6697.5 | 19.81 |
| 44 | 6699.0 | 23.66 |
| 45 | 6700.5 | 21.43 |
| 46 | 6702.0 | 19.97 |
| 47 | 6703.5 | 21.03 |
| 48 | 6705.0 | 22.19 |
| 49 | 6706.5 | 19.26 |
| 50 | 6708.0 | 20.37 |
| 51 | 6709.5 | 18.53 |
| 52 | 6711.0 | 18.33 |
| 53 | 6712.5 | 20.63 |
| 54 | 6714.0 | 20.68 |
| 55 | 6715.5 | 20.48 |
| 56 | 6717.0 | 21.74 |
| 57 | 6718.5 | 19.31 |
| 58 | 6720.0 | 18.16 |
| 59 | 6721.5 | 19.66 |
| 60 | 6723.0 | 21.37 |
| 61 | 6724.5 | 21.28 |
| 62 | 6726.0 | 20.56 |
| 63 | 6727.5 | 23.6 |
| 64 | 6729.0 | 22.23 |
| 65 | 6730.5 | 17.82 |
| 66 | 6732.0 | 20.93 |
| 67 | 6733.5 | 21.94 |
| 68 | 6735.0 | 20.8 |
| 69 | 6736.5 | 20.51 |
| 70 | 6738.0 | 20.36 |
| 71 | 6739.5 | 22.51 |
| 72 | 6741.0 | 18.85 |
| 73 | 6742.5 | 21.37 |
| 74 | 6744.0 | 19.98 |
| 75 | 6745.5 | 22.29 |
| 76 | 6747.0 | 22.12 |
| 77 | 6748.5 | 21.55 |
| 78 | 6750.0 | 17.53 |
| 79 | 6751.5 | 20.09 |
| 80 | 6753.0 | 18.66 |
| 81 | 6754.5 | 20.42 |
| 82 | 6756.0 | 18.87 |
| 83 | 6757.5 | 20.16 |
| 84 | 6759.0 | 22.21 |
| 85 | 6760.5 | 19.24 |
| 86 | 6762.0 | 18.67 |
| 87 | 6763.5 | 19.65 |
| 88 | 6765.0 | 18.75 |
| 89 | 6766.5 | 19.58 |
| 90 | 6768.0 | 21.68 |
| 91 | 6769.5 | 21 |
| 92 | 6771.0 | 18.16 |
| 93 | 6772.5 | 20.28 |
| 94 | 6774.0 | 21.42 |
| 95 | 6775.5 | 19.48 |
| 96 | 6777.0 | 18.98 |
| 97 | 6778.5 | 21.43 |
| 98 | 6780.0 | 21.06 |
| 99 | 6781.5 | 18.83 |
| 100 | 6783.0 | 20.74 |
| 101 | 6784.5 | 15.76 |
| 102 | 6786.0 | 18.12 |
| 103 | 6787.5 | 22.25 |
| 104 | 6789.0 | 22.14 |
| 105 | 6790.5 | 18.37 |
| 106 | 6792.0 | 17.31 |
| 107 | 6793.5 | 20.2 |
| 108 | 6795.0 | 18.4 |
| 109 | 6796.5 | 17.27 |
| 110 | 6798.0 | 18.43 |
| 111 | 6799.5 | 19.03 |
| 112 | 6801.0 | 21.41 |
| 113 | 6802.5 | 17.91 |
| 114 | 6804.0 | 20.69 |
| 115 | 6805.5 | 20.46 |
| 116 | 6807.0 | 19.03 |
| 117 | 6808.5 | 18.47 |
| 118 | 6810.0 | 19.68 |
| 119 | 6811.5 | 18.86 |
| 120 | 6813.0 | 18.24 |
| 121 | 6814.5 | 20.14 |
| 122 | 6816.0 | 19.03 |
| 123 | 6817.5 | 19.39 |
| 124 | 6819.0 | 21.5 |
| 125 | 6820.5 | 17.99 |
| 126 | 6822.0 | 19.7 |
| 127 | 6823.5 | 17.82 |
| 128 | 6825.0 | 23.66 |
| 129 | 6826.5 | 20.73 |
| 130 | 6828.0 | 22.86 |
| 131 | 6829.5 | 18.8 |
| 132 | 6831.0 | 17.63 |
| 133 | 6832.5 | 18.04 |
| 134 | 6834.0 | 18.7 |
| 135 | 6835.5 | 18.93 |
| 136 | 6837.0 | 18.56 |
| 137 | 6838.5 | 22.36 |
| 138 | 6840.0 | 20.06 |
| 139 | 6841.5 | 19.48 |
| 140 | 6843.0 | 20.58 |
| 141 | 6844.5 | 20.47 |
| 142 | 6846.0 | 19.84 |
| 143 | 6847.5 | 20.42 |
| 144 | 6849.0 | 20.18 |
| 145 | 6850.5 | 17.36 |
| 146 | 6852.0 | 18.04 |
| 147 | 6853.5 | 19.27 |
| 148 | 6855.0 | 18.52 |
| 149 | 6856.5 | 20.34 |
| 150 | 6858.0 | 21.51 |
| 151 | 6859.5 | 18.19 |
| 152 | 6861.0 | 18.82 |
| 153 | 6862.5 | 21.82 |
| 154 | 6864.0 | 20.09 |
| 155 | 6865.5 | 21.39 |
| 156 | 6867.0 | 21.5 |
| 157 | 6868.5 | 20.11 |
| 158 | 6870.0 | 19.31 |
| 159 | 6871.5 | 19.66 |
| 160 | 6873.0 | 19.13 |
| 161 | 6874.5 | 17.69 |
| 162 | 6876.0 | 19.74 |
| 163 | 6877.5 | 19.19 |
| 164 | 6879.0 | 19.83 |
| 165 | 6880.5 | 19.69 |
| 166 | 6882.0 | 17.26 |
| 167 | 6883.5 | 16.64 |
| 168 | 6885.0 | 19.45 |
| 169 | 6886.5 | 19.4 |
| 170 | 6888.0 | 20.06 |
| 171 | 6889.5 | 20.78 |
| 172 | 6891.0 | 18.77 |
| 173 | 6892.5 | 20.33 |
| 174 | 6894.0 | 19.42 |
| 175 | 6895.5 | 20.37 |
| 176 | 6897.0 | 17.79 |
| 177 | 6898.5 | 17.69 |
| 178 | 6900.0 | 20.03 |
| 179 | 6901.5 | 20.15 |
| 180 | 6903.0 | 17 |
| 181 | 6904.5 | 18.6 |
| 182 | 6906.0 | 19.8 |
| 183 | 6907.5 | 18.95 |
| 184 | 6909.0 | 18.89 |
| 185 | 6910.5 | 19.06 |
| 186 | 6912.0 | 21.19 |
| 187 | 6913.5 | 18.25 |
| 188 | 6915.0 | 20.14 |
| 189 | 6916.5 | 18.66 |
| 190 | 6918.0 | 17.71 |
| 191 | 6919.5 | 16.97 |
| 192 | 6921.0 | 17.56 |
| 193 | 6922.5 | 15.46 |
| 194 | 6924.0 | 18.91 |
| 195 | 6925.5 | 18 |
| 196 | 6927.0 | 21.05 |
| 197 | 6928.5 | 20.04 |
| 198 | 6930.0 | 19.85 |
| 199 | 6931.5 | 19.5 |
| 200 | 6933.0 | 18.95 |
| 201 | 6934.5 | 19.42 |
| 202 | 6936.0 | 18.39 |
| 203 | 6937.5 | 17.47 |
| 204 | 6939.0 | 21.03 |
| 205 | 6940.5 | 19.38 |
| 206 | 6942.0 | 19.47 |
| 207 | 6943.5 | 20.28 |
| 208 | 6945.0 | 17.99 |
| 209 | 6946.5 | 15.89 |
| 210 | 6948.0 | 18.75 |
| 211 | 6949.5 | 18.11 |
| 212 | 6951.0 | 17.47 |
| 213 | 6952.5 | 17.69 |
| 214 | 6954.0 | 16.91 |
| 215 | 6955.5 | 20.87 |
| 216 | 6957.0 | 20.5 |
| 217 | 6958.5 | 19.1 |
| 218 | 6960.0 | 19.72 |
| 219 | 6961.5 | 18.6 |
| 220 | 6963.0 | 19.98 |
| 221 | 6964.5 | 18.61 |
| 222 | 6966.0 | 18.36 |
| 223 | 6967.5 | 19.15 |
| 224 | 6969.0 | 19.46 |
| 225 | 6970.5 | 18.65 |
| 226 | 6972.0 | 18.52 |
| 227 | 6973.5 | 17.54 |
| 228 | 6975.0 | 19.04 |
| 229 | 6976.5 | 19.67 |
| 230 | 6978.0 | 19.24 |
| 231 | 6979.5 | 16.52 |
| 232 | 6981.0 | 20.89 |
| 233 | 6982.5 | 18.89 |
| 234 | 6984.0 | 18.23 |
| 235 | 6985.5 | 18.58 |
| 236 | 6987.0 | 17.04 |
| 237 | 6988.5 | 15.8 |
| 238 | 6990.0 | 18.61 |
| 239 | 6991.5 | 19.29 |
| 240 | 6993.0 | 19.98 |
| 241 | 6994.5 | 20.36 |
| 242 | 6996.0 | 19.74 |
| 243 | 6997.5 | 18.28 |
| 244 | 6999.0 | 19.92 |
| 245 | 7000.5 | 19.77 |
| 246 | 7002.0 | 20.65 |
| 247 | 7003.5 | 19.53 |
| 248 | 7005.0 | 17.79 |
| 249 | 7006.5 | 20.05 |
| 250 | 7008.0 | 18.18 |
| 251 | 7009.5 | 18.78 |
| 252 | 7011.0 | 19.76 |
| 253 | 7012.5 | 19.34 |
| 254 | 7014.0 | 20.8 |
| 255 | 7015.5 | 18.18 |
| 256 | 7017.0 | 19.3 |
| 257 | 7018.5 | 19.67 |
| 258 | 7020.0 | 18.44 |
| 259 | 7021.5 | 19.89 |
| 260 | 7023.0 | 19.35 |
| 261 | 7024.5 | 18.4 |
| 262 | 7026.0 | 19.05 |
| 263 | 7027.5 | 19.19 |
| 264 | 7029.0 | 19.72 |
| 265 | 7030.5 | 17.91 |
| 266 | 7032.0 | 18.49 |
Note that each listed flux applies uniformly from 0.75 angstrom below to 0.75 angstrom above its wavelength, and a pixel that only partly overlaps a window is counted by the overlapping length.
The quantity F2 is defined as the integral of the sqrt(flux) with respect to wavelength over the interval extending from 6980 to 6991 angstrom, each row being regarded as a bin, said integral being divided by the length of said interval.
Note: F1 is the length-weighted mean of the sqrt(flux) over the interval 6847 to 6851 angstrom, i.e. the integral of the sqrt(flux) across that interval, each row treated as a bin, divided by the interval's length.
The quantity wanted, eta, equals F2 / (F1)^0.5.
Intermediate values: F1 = 4.40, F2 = 4.27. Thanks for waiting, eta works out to 2.04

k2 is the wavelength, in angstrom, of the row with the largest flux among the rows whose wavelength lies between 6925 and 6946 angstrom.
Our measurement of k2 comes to 6927.0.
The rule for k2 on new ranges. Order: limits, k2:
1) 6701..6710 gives 6705.0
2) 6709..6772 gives 6727.5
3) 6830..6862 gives 6838.5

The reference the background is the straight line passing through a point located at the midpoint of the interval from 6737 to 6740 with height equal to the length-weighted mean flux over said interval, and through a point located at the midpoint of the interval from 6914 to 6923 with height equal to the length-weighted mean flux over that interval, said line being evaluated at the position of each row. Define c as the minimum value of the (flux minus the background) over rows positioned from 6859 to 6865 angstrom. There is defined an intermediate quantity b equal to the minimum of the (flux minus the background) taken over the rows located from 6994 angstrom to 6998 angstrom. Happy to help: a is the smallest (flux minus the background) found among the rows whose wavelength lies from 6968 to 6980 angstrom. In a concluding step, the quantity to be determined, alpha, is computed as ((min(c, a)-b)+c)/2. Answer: -1.7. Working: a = -0.1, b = 2.0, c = -0.8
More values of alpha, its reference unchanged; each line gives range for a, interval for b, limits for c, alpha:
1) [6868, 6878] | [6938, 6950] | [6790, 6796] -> -2.2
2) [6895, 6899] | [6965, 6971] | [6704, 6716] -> -4.2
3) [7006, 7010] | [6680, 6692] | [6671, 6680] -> -2.4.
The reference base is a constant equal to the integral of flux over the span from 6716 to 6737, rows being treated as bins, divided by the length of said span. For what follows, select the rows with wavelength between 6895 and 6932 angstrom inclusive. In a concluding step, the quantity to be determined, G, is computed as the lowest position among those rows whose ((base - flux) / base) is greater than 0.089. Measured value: 6897.0 angstrom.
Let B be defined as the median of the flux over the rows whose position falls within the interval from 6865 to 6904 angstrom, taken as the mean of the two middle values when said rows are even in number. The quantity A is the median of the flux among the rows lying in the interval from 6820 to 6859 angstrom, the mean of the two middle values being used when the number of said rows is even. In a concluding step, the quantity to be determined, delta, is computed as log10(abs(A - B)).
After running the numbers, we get -1.5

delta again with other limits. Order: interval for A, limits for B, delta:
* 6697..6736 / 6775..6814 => 0.2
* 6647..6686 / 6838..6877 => -0.1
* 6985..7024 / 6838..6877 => -0.2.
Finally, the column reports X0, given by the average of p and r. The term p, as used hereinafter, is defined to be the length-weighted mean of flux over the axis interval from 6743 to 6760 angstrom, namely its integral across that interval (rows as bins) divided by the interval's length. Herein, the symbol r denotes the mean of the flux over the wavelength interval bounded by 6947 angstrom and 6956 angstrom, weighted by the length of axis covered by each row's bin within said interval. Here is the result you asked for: 19.3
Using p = 20.4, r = 18.2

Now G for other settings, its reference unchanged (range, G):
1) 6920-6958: 6921.0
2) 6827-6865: 6829.5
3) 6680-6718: 6681.0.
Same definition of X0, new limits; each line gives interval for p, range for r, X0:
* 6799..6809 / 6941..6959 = 19.1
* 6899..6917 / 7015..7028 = 19.1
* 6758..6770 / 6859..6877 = 19.9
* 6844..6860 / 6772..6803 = 19.5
